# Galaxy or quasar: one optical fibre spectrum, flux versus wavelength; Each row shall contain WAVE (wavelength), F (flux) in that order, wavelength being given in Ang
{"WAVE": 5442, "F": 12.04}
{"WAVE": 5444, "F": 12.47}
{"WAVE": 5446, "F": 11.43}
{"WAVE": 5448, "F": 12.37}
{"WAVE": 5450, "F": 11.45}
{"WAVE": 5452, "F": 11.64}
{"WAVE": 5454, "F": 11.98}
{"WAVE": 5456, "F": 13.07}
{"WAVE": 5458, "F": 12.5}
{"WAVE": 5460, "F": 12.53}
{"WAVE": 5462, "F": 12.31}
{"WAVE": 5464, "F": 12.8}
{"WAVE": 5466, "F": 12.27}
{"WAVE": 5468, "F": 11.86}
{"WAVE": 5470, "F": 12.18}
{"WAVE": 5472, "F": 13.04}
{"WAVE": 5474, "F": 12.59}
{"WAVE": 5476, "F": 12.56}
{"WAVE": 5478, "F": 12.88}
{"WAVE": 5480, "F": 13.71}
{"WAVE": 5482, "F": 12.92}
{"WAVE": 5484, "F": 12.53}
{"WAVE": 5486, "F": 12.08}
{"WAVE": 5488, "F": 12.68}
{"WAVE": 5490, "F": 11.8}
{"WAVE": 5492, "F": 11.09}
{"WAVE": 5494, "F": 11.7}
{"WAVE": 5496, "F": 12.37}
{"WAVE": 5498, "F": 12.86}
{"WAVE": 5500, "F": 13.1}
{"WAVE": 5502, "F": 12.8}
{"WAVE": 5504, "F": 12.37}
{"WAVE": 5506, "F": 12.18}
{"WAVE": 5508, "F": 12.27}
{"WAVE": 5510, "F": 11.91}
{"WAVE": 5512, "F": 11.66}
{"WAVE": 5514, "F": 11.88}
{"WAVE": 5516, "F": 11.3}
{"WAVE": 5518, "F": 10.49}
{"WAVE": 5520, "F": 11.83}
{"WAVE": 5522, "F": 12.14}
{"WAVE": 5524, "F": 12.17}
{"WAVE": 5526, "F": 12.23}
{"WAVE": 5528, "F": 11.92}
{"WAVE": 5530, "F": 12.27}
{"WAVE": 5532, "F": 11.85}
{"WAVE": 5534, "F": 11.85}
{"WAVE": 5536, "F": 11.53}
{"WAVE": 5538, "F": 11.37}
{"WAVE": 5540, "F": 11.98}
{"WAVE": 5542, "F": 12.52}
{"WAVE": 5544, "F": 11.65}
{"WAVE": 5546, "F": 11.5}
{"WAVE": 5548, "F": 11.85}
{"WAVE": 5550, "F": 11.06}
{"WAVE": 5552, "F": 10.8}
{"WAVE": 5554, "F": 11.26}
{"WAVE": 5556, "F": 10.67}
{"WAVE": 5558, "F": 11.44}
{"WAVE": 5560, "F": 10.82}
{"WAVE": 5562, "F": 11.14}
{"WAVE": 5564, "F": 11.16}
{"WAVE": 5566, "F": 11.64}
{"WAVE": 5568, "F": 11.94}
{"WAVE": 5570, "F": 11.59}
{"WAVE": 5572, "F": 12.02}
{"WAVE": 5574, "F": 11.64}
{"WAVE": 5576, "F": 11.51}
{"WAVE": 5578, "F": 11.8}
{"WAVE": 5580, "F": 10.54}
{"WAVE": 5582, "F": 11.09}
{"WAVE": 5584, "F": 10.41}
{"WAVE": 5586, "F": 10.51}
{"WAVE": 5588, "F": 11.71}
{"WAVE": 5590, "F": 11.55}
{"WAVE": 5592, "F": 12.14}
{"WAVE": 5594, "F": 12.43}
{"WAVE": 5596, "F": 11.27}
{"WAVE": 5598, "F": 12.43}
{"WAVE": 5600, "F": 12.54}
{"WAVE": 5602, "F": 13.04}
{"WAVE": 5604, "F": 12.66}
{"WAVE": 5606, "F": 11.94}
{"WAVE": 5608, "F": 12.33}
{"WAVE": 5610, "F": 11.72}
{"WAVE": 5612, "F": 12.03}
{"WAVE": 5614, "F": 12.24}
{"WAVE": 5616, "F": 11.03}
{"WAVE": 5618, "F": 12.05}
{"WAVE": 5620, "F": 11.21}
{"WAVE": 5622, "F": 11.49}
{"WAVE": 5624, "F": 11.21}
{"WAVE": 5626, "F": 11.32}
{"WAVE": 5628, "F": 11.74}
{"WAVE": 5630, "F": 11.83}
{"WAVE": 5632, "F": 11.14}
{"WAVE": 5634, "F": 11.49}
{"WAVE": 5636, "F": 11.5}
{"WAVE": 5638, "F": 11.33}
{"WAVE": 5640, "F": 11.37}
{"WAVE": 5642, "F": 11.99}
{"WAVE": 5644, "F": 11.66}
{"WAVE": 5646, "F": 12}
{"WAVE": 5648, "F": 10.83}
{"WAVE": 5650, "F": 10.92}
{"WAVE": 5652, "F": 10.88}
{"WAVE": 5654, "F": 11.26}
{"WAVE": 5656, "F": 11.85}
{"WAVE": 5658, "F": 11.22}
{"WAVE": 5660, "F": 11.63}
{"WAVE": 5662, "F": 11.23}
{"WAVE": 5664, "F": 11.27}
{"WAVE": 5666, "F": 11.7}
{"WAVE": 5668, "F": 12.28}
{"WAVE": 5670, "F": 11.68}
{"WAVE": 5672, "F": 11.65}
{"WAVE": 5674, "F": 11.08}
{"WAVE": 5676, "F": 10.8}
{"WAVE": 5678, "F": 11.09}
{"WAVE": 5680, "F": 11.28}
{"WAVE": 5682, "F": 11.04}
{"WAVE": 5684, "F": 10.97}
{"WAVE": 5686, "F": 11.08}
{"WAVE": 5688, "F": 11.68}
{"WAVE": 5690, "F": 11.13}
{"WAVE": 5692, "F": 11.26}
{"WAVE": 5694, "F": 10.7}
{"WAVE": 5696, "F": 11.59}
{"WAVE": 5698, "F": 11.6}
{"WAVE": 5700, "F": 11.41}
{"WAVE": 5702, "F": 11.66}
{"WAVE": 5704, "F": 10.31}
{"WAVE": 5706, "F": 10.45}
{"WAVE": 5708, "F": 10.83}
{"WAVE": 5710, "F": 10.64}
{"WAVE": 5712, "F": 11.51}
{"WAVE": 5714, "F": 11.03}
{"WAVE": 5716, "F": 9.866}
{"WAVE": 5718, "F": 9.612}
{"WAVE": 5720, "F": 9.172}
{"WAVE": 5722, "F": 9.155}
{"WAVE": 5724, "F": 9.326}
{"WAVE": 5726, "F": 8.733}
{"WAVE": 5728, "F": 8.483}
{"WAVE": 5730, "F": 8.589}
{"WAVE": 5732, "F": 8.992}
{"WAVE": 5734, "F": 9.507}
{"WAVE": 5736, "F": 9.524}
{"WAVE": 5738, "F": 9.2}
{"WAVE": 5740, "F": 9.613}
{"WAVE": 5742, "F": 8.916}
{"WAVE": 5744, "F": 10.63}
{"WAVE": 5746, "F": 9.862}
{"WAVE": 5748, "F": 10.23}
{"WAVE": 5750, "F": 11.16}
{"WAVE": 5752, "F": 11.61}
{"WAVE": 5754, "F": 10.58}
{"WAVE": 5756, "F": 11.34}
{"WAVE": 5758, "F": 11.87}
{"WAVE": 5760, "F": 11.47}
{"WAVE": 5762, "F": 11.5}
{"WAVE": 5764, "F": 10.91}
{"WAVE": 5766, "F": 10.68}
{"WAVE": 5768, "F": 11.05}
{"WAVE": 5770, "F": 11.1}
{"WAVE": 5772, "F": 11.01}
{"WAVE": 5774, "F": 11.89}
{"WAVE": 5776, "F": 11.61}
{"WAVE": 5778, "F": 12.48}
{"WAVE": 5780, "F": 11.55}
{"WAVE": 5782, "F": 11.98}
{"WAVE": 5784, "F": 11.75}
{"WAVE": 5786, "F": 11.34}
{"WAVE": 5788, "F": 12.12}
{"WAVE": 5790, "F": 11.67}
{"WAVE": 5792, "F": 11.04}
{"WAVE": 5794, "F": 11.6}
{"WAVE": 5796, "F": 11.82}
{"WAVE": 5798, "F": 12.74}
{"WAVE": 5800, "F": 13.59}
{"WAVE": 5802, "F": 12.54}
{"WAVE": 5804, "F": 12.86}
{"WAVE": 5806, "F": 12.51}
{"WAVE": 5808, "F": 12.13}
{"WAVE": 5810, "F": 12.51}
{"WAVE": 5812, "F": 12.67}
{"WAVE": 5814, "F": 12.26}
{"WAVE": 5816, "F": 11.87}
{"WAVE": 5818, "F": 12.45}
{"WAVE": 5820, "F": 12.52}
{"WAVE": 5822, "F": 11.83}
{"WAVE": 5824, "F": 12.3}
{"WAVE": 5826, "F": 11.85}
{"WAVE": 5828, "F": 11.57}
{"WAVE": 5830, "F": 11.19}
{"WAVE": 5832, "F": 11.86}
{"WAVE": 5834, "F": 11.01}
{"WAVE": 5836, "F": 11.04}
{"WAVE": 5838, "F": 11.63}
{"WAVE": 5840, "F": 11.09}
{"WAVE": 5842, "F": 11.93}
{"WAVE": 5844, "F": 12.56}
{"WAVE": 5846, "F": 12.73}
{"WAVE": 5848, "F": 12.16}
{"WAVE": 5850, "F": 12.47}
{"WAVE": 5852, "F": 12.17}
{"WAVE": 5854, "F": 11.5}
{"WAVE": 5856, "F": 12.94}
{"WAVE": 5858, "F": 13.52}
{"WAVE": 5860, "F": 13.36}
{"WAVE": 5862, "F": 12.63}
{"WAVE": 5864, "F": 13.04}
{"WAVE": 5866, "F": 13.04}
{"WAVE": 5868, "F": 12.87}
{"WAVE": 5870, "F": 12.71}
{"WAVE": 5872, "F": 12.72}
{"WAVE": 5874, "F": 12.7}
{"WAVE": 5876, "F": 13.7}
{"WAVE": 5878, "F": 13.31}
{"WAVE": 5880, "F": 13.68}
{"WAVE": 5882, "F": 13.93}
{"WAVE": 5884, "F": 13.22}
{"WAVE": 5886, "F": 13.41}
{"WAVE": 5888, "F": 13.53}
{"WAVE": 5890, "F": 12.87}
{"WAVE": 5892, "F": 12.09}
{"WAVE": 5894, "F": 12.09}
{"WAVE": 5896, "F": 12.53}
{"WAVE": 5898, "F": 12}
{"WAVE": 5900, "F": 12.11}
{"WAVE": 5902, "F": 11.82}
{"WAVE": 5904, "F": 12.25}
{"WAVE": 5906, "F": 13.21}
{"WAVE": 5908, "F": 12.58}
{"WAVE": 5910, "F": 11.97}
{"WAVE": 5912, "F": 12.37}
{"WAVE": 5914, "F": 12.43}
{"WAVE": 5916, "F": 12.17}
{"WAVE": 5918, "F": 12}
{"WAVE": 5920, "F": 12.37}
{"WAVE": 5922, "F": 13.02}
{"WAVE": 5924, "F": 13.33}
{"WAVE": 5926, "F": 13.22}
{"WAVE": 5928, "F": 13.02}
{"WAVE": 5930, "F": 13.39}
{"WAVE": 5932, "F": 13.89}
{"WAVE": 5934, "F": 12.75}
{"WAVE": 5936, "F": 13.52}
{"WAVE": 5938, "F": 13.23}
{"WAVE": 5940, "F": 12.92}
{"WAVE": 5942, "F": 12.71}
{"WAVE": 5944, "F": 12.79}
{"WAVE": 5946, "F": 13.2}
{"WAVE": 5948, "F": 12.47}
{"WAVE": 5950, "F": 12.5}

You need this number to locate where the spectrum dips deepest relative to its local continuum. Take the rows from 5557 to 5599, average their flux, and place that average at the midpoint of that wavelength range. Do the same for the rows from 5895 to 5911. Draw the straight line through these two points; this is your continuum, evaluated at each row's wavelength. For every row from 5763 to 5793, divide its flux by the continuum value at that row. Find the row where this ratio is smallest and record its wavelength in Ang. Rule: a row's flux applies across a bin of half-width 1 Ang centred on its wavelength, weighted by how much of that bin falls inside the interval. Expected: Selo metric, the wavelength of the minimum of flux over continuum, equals 5766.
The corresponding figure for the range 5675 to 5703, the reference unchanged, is 5694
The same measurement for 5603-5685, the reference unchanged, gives 5676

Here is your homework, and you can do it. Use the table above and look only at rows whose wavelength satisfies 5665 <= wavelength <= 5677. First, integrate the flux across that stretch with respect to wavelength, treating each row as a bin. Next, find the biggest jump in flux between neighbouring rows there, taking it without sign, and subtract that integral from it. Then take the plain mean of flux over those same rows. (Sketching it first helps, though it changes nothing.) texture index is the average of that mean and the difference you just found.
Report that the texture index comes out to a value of -63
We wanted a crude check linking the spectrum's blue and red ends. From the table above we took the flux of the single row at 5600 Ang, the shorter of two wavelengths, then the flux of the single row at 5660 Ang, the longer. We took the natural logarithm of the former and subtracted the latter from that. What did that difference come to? -9.1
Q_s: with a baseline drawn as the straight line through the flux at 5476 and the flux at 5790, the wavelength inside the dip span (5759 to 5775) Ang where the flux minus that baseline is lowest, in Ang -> 5766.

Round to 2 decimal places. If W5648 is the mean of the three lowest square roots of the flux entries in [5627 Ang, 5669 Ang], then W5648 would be 3.30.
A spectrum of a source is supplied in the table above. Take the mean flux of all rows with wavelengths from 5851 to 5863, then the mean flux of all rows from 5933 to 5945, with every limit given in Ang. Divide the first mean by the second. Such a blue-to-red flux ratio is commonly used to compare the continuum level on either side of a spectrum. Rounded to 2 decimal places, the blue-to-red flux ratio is 0.98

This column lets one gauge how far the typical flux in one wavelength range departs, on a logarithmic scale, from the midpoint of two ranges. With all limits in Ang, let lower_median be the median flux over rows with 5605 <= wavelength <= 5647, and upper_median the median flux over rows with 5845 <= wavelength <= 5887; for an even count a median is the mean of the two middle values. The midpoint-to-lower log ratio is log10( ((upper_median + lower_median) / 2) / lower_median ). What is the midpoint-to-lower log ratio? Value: 0.023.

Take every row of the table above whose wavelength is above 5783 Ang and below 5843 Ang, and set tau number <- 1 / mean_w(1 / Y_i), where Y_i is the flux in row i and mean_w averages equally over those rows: 11.9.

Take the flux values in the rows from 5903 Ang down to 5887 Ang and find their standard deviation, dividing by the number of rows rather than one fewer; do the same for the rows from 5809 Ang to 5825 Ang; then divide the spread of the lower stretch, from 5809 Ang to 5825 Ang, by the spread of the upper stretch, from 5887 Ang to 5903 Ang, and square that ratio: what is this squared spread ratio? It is 0.29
